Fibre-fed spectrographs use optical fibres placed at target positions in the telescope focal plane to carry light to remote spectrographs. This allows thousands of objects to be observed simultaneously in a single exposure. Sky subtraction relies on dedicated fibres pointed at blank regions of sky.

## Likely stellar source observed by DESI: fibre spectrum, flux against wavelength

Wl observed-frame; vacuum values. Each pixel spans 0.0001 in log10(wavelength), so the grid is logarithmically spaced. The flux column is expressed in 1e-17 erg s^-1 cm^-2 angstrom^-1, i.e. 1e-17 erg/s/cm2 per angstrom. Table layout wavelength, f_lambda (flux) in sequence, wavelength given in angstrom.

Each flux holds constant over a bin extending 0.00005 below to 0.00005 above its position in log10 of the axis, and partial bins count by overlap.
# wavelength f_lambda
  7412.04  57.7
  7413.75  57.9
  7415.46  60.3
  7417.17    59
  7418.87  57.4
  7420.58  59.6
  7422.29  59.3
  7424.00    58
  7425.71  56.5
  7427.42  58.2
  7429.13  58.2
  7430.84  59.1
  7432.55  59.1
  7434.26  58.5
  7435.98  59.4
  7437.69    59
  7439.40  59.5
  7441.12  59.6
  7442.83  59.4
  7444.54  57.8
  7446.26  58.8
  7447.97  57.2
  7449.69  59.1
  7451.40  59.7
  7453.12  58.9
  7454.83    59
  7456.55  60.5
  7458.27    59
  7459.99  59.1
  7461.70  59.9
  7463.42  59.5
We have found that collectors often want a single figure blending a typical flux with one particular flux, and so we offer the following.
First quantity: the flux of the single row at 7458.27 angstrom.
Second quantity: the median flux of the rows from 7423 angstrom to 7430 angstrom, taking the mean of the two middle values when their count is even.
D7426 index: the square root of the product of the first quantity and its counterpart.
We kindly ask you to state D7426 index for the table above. 58.5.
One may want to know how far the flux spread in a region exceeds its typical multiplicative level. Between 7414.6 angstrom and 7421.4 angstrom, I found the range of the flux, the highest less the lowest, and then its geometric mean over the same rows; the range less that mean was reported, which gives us -56.2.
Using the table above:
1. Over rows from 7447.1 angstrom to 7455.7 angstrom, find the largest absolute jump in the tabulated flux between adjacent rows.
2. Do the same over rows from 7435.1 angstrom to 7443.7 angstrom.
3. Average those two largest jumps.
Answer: 1.2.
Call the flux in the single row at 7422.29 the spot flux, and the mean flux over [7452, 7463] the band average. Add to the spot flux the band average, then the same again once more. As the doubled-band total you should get 178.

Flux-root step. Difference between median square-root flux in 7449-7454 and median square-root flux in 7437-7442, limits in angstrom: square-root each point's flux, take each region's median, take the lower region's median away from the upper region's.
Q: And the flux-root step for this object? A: -0.026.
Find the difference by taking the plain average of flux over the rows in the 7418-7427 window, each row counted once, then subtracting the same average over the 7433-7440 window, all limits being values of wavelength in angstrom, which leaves -0.9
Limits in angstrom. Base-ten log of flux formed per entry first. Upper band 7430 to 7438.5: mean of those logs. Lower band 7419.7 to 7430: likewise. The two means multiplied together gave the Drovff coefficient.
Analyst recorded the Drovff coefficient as 3.13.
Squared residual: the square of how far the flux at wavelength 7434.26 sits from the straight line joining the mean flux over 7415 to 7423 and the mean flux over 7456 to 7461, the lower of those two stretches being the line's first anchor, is 0.6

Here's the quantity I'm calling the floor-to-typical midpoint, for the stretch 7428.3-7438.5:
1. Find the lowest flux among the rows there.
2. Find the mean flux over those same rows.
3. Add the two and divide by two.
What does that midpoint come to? 58.5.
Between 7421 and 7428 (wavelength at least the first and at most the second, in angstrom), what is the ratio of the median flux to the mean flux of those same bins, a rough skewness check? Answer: 1.00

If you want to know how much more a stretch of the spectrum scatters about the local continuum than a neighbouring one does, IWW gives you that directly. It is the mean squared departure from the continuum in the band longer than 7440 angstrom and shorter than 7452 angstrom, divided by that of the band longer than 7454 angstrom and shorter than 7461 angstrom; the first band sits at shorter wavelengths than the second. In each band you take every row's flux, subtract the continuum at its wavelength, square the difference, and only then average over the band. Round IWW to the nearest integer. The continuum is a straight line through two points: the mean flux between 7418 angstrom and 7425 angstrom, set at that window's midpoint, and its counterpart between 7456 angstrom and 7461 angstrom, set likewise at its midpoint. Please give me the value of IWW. 2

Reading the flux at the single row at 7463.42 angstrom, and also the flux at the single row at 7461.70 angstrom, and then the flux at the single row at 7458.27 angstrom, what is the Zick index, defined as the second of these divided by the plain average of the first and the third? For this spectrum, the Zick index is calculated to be 1.01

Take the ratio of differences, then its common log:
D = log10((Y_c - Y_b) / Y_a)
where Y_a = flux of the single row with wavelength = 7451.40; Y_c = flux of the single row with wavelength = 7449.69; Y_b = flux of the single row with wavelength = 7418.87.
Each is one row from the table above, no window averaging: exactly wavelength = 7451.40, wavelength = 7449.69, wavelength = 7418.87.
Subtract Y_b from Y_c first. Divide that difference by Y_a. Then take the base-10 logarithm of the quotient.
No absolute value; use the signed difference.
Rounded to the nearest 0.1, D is -1.5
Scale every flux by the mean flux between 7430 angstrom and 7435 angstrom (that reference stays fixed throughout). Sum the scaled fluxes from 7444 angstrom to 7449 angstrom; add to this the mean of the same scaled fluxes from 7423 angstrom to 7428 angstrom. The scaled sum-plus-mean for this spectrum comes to 3.93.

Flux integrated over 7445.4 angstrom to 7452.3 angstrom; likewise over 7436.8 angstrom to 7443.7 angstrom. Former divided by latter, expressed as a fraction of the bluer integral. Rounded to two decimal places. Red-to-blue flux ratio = 0.99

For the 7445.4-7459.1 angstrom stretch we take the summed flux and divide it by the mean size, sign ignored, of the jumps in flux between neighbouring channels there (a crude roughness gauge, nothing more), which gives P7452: 413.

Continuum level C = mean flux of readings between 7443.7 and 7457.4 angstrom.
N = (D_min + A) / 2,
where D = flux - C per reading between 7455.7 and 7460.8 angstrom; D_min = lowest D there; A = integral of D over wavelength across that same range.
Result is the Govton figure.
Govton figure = 2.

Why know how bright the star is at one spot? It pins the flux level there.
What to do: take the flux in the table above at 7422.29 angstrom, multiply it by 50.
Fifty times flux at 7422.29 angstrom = 2965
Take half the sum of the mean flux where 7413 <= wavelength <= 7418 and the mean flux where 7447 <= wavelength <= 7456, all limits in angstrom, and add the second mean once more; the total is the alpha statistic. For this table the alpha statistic 118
